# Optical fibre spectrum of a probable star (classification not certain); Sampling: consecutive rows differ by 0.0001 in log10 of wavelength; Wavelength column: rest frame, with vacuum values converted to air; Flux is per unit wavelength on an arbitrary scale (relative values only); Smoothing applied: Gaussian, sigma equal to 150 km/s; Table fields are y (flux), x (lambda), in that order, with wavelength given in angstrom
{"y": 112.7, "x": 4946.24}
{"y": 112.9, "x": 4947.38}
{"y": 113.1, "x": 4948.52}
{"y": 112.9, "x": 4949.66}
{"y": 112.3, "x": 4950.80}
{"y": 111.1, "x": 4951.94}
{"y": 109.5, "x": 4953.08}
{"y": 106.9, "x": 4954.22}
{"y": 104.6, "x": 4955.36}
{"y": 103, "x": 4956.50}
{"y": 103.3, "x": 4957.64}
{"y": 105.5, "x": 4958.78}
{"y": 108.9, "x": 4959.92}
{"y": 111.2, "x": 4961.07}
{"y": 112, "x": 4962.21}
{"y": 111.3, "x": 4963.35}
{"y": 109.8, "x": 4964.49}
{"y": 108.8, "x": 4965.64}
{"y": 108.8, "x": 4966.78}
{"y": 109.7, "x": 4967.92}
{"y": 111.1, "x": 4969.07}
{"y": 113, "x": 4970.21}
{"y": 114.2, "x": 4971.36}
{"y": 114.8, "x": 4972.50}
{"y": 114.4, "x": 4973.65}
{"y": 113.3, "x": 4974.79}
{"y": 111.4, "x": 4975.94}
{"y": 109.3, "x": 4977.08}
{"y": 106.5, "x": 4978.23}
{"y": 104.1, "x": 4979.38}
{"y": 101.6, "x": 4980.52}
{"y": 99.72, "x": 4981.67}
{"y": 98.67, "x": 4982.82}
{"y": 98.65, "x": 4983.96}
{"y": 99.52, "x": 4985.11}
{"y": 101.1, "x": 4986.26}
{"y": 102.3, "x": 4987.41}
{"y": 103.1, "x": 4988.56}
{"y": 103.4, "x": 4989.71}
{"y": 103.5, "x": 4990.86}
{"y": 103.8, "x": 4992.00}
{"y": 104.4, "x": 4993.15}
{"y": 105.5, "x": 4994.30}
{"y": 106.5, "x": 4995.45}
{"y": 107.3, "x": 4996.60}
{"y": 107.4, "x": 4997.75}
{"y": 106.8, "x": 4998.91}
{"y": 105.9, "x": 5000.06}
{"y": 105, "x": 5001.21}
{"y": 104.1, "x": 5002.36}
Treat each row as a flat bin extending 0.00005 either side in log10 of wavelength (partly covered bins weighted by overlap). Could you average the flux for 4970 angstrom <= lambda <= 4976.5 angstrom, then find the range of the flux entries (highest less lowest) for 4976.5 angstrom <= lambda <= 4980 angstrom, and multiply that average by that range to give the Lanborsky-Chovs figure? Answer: 590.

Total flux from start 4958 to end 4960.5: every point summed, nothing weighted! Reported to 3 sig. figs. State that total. 214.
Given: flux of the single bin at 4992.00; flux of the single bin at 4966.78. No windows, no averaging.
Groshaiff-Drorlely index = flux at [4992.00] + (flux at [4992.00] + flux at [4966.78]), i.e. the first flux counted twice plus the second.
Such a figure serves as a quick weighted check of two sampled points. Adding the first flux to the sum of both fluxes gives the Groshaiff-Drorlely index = 316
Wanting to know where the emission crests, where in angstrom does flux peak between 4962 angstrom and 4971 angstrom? 4970.21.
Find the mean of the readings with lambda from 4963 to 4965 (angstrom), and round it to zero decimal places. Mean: 111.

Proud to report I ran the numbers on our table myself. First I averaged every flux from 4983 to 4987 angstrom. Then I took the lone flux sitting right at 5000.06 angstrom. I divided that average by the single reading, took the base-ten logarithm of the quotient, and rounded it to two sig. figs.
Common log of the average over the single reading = -0.026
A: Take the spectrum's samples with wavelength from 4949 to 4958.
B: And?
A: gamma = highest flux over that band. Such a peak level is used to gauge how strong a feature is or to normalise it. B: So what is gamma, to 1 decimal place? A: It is 112.9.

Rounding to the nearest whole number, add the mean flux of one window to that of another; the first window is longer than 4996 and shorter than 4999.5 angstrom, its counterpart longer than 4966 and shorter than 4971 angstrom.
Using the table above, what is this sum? 218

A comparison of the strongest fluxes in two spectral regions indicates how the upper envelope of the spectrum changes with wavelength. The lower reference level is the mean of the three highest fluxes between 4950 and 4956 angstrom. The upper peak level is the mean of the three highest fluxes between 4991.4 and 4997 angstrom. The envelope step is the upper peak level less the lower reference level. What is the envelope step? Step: -4.5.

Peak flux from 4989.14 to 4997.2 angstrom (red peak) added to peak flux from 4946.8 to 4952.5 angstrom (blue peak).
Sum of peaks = 220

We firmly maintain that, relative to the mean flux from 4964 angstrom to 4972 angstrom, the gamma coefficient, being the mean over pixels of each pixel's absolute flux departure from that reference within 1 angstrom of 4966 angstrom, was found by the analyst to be 2.0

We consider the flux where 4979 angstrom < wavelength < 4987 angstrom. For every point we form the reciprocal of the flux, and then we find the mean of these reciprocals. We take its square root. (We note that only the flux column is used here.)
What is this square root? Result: 0.0998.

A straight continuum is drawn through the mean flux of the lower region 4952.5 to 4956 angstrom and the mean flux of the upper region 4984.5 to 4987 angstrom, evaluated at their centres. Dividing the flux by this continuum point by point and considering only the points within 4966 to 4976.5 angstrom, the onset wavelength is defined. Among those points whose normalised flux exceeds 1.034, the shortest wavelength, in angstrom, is 4966.78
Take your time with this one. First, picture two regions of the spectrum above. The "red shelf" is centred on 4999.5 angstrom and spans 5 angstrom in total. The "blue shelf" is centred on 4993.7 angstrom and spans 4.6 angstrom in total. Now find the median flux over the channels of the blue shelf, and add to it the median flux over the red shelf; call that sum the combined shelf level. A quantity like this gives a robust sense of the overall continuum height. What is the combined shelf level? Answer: 211.3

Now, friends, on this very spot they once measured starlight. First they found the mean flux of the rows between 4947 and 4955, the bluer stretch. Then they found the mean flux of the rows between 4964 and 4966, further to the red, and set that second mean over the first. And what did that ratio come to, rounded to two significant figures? 0.98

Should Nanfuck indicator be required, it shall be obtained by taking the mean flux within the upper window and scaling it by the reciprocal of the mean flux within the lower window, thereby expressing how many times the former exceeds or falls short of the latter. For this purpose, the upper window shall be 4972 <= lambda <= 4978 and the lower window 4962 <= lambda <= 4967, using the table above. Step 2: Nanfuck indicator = 1.02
